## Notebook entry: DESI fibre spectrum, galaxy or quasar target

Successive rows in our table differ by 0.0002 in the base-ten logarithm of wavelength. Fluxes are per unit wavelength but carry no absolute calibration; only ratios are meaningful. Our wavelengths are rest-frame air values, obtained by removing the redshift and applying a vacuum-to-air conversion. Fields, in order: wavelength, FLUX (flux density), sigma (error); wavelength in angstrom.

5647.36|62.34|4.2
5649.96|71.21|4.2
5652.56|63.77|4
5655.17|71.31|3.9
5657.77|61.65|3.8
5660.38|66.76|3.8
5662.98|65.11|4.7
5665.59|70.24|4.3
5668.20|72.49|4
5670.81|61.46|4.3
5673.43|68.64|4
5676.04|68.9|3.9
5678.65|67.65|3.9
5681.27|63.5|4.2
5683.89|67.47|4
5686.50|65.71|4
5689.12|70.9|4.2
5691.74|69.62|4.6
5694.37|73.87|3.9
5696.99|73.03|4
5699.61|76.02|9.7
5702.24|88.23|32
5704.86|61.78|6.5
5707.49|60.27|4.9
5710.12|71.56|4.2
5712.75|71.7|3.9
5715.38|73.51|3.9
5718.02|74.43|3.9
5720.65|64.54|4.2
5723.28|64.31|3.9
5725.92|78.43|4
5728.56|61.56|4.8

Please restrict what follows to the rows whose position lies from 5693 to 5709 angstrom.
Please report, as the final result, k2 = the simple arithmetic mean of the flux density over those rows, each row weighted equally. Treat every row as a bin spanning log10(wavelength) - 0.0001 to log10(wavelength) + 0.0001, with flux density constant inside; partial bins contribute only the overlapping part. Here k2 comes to 72.2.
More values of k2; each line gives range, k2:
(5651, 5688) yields 66.8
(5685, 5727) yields 71.1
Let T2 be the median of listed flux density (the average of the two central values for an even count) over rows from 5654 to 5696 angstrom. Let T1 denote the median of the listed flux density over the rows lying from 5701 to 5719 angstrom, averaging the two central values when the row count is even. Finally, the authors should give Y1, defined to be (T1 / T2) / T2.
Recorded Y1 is 0.0154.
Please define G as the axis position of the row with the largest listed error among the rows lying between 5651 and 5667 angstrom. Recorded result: 5662.98 angstrom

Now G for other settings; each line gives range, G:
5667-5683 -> 5670.81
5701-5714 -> 5702.24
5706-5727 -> 5707.49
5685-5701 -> 5699.61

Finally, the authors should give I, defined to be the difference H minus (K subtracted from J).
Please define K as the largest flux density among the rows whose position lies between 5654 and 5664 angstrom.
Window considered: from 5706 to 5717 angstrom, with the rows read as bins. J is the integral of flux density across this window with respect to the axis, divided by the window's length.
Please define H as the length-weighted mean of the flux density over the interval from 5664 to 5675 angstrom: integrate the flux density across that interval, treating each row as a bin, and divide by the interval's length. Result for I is 70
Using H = 68.1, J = 69.2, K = 71.31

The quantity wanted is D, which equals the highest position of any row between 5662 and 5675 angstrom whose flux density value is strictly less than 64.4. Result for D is 5670.81 angstrom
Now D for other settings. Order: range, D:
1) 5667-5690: 5681.27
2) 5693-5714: 5707.49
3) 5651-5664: 5657.77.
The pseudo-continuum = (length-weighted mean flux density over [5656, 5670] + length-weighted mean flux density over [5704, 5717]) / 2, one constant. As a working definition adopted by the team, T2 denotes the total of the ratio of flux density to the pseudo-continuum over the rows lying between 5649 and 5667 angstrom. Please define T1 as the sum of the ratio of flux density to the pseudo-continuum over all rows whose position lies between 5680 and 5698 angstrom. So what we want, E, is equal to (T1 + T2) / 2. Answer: 7.05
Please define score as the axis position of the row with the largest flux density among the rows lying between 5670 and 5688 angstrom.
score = 5676.04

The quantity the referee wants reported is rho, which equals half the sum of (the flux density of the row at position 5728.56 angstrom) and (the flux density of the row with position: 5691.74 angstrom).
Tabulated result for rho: 65.6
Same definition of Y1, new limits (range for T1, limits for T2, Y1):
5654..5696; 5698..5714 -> 0.0133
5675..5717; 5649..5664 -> 0.0162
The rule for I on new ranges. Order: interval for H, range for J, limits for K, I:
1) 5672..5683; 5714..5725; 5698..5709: 86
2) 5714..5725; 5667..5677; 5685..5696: 76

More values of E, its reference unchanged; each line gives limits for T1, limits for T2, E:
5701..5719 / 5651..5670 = 7.19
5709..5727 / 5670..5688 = 7.11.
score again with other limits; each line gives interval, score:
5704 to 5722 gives 5718.02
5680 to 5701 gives 5699.61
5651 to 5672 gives 5668.20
